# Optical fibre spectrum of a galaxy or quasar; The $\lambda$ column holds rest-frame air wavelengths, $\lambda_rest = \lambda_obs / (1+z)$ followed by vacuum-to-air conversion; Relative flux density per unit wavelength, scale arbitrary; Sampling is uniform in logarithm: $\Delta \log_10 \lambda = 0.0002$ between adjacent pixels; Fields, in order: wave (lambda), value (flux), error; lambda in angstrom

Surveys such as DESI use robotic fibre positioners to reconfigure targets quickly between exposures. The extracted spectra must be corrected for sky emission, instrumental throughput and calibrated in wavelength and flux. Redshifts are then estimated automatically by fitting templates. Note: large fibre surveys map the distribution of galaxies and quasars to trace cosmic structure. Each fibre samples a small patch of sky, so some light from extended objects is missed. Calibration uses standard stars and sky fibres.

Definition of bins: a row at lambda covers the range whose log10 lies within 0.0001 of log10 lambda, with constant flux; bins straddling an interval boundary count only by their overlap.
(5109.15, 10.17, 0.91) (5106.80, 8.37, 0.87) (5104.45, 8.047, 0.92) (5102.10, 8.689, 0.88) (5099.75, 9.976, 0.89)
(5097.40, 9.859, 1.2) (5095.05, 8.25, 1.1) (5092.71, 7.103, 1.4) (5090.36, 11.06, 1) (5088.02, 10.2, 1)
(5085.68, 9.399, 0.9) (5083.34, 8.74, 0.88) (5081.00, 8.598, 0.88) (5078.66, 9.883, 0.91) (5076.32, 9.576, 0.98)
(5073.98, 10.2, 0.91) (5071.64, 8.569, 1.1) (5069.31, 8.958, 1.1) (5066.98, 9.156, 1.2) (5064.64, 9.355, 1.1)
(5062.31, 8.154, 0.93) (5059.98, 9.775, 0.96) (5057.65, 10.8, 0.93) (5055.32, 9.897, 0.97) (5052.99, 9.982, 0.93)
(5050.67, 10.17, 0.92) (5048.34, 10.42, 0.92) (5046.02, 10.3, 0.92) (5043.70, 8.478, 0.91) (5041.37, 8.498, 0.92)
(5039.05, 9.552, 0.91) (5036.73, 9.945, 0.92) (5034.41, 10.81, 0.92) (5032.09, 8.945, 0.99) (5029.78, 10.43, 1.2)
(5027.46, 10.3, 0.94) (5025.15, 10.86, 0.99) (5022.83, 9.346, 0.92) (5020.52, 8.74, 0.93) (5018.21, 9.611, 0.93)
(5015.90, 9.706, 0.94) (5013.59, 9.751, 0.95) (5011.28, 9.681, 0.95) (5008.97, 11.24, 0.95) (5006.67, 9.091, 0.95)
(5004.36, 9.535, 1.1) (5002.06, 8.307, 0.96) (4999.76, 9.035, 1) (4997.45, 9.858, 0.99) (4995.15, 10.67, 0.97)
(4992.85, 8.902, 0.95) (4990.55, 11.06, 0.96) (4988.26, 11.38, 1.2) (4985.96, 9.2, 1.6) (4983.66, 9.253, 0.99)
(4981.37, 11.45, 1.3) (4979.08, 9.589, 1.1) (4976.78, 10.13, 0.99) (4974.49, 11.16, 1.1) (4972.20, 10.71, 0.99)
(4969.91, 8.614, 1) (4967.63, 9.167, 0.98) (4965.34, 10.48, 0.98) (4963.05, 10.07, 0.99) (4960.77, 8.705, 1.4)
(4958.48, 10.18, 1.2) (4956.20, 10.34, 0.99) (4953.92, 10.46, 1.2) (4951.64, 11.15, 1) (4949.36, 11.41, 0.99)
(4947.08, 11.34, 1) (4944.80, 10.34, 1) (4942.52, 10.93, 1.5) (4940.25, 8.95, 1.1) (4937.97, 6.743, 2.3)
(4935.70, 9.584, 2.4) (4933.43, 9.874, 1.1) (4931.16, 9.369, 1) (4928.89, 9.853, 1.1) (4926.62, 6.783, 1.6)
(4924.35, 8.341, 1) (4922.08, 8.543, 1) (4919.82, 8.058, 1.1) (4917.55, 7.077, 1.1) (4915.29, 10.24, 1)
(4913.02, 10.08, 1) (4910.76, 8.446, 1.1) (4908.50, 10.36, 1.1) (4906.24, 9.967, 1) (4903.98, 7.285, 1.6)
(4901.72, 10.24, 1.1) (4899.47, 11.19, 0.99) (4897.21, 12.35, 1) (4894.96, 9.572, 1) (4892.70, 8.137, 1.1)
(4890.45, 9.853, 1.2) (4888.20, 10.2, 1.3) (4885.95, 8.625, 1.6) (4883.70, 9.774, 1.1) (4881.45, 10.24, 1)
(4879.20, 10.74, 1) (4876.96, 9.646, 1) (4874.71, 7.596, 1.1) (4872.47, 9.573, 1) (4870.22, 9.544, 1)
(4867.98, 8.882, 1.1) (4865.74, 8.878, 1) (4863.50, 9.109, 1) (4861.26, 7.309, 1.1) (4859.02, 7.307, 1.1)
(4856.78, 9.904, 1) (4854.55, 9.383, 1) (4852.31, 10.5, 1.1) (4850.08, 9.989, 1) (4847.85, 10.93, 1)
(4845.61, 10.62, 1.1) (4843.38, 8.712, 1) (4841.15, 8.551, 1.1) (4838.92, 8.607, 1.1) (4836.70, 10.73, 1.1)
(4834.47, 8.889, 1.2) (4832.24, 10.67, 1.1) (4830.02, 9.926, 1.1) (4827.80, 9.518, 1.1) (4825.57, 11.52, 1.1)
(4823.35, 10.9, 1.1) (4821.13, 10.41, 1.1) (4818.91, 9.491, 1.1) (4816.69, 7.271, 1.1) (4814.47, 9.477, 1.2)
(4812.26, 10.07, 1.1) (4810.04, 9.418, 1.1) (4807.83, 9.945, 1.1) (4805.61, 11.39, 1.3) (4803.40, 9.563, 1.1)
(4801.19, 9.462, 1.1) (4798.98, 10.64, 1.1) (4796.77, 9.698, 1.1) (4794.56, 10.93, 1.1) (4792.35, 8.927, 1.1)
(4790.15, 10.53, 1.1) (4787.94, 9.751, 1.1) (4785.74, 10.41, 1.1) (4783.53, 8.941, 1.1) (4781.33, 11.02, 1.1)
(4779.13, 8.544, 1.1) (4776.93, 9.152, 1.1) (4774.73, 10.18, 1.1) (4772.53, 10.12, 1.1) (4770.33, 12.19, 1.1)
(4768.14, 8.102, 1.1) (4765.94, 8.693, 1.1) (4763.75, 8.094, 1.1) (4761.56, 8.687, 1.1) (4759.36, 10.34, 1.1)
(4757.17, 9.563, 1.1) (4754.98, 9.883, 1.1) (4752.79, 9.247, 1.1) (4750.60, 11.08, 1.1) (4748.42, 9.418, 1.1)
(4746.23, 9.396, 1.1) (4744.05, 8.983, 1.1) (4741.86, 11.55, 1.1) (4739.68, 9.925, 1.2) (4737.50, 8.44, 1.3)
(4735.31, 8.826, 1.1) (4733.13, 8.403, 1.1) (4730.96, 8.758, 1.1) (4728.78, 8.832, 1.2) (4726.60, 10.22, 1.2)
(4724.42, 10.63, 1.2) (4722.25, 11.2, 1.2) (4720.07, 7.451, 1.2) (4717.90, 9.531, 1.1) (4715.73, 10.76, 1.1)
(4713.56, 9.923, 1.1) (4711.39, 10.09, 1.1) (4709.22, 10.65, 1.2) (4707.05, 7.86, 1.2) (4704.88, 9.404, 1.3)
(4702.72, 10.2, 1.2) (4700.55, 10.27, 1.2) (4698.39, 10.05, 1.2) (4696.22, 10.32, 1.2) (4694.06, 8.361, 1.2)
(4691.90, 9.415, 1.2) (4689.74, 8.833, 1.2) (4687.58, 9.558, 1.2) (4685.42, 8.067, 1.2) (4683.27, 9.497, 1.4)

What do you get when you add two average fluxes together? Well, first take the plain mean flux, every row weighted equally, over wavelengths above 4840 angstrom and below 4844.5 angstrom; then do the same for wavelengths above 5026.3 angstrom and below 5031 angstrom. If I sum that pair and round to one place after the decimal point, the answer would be 19.0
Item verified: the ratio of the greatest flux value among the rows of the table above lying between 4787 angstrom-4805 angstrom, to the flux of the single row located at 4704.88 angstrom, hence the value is 1.16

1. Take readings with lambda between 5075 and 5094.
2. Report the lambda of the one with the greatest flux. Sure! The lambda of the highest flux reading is 5090.36 angstrom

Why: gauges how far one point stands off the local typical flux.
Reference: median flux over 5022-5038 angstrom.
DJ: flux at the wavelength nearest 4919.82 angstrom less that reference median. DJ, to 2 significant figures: -2.2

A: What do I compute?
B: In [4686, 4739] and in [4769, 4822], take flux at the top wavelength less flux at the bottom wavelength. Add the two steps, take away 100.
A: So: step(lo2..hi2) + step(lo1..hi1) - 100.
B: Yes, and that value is -103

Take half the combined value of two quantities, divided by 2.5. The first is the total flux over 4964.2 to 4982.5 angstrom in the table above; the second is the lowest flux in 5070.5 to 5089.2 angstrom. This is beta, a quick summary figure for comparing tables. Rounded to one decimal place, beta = 18.0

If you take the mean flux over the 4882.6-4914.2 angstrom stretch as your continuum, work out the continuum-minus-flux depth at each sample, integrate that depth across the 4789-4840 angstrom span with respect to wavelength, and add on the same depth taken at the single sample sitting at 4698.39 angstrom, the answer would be -10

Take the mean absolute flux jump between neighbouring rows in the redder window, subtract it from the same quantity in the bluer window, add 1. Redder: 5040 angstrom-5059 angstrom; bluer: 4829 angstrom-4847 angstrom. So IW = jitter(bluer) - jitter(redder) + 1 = 1.7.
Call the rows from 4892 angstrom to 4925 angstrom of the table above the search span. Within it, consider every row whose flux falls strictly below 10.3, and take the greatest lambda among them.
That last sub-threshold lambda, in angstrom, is 4924.35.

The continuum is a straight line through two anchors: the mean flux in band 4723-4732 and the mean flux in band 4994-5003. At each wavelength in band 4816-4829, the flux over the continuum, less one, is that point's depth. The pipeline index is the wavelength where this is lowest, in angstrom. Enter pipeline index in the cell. 4816.69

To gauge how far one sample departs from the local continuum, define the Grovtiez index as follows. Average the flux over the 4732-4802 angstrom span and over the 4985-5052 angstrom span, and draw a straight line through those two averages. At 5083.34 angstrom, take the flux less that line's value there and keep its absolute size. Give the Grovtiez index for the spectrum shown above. 1.1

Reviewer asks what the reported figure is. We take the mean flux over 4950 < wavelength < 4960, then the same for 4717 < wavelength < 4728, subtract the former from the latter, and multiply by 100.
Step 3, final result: -73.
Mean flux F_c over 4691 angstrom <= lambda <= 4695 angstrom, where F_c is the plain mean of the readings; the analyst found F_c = 8.9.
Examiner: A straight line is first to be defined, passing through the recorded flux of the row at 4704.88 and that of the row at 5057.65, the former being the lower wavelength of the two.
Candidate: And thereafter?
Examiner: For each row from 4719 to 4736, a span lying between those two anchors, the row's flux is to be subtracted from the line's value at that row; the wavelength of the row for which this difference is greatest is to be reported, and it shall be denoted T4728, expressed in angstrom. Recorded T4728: 4720.07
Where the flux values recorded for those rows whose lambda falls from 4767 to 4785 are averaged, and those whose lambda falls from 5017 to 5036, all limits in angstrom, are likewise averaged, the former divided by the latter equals 0.99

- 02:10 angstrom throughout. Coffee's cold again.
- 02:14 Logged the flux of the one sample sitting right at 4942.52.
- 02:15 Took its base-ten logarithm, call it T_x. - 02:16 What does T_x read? 1.04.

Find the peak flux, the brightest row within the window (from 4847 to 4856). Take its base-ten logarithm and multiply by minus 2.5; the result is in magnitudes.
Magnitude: -2.60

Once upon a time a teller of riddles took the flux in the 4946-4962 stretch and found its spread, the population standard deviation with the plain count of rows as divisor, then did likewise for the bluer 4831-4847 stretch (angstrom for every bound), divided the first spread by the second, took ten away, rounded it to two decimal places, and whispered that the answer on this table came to -9.12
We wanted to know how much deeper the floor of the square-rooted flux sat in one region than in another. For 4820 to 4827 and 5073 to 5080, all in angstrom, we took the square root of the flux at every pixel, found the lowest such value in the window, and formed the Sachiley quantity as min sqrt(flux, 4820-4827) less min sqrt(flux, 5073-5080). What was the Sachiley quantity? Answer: 0.13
